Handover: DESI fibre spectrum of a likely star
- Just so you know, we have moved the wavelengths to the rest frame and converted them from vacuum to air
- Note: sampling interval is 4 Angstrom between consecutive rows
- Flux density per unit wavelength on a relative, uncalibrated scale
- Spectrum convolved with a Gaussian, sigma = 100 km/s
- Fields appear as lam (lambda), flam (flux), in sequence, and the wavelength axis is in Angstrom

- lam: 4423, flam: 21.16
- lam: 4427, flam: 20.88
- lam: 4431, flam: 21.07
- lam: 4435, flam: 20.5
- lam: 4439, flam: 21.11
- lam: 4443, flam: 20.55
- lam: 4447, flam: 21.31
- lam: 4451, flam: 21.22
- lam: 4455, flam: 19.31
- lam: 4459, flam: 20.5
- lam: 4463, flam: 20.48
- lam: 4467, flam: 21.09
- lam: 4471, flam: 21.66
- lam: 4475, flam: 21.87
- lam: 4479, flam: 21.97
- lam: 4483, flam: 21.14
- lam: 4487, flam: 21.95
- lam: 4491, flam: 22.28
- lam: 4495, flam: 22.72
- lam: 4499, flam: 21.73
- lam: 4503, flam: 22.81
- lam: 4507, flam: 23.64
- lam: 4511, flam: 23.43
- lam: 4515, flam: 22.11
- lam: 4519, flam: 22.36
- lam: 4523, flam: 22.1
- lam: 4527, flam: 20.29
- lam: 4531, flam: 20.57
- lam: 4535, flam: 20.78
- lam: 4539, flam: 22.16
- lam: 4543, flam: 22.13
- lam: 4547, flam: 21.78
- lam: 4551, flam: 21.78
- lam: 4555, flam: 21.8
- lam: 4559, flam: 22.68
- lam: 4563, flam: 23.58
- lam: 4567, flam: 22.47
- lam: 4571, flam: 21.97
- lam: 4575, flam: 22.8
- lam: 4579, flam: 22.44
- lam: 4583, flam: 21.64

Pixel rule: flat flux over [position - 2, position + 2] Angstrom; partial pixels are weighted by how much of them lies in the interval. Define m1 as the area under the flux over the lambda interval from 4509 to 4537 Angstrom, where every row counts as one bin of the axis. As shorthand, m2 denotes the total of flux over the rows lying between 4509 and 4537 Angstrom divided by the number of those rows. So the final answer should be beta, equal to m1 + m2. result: 628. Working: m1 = 607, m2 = 21.7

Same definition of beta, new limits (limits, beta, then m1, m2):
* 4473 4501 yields 637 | 615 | 22.0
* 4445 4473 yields 603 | 582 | 20.8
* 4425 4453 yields 608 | 587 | 20.9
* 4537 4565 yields 646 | 624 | 22.3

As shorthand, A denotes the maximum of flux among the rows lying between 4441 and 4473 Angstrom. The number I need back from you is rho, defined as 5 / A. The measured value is 0.231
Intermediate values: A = 21.66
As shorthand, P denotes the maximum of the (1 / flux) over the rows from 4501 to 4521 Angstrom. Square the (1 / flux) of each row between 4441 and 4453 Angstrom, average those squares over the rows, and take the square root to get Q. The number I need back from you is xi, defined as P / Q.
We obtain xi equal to 0.95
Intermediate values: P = 0.0452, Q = 0.0476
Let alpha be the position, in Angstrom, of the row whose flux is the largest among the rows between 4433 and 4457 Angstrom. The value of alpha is 4447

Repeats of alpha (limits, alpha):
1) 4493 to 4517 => 4507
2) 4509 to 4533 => 4511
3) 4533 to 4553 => 4539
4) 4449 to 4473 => 4471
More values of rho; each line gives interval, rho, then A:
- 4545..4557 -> 0.229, 21.8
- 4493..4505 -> 0.219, 22.81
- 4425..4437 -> 0.237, 21.07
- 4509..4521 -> 0.213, 23.43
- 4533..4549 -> 0.226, 22.16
